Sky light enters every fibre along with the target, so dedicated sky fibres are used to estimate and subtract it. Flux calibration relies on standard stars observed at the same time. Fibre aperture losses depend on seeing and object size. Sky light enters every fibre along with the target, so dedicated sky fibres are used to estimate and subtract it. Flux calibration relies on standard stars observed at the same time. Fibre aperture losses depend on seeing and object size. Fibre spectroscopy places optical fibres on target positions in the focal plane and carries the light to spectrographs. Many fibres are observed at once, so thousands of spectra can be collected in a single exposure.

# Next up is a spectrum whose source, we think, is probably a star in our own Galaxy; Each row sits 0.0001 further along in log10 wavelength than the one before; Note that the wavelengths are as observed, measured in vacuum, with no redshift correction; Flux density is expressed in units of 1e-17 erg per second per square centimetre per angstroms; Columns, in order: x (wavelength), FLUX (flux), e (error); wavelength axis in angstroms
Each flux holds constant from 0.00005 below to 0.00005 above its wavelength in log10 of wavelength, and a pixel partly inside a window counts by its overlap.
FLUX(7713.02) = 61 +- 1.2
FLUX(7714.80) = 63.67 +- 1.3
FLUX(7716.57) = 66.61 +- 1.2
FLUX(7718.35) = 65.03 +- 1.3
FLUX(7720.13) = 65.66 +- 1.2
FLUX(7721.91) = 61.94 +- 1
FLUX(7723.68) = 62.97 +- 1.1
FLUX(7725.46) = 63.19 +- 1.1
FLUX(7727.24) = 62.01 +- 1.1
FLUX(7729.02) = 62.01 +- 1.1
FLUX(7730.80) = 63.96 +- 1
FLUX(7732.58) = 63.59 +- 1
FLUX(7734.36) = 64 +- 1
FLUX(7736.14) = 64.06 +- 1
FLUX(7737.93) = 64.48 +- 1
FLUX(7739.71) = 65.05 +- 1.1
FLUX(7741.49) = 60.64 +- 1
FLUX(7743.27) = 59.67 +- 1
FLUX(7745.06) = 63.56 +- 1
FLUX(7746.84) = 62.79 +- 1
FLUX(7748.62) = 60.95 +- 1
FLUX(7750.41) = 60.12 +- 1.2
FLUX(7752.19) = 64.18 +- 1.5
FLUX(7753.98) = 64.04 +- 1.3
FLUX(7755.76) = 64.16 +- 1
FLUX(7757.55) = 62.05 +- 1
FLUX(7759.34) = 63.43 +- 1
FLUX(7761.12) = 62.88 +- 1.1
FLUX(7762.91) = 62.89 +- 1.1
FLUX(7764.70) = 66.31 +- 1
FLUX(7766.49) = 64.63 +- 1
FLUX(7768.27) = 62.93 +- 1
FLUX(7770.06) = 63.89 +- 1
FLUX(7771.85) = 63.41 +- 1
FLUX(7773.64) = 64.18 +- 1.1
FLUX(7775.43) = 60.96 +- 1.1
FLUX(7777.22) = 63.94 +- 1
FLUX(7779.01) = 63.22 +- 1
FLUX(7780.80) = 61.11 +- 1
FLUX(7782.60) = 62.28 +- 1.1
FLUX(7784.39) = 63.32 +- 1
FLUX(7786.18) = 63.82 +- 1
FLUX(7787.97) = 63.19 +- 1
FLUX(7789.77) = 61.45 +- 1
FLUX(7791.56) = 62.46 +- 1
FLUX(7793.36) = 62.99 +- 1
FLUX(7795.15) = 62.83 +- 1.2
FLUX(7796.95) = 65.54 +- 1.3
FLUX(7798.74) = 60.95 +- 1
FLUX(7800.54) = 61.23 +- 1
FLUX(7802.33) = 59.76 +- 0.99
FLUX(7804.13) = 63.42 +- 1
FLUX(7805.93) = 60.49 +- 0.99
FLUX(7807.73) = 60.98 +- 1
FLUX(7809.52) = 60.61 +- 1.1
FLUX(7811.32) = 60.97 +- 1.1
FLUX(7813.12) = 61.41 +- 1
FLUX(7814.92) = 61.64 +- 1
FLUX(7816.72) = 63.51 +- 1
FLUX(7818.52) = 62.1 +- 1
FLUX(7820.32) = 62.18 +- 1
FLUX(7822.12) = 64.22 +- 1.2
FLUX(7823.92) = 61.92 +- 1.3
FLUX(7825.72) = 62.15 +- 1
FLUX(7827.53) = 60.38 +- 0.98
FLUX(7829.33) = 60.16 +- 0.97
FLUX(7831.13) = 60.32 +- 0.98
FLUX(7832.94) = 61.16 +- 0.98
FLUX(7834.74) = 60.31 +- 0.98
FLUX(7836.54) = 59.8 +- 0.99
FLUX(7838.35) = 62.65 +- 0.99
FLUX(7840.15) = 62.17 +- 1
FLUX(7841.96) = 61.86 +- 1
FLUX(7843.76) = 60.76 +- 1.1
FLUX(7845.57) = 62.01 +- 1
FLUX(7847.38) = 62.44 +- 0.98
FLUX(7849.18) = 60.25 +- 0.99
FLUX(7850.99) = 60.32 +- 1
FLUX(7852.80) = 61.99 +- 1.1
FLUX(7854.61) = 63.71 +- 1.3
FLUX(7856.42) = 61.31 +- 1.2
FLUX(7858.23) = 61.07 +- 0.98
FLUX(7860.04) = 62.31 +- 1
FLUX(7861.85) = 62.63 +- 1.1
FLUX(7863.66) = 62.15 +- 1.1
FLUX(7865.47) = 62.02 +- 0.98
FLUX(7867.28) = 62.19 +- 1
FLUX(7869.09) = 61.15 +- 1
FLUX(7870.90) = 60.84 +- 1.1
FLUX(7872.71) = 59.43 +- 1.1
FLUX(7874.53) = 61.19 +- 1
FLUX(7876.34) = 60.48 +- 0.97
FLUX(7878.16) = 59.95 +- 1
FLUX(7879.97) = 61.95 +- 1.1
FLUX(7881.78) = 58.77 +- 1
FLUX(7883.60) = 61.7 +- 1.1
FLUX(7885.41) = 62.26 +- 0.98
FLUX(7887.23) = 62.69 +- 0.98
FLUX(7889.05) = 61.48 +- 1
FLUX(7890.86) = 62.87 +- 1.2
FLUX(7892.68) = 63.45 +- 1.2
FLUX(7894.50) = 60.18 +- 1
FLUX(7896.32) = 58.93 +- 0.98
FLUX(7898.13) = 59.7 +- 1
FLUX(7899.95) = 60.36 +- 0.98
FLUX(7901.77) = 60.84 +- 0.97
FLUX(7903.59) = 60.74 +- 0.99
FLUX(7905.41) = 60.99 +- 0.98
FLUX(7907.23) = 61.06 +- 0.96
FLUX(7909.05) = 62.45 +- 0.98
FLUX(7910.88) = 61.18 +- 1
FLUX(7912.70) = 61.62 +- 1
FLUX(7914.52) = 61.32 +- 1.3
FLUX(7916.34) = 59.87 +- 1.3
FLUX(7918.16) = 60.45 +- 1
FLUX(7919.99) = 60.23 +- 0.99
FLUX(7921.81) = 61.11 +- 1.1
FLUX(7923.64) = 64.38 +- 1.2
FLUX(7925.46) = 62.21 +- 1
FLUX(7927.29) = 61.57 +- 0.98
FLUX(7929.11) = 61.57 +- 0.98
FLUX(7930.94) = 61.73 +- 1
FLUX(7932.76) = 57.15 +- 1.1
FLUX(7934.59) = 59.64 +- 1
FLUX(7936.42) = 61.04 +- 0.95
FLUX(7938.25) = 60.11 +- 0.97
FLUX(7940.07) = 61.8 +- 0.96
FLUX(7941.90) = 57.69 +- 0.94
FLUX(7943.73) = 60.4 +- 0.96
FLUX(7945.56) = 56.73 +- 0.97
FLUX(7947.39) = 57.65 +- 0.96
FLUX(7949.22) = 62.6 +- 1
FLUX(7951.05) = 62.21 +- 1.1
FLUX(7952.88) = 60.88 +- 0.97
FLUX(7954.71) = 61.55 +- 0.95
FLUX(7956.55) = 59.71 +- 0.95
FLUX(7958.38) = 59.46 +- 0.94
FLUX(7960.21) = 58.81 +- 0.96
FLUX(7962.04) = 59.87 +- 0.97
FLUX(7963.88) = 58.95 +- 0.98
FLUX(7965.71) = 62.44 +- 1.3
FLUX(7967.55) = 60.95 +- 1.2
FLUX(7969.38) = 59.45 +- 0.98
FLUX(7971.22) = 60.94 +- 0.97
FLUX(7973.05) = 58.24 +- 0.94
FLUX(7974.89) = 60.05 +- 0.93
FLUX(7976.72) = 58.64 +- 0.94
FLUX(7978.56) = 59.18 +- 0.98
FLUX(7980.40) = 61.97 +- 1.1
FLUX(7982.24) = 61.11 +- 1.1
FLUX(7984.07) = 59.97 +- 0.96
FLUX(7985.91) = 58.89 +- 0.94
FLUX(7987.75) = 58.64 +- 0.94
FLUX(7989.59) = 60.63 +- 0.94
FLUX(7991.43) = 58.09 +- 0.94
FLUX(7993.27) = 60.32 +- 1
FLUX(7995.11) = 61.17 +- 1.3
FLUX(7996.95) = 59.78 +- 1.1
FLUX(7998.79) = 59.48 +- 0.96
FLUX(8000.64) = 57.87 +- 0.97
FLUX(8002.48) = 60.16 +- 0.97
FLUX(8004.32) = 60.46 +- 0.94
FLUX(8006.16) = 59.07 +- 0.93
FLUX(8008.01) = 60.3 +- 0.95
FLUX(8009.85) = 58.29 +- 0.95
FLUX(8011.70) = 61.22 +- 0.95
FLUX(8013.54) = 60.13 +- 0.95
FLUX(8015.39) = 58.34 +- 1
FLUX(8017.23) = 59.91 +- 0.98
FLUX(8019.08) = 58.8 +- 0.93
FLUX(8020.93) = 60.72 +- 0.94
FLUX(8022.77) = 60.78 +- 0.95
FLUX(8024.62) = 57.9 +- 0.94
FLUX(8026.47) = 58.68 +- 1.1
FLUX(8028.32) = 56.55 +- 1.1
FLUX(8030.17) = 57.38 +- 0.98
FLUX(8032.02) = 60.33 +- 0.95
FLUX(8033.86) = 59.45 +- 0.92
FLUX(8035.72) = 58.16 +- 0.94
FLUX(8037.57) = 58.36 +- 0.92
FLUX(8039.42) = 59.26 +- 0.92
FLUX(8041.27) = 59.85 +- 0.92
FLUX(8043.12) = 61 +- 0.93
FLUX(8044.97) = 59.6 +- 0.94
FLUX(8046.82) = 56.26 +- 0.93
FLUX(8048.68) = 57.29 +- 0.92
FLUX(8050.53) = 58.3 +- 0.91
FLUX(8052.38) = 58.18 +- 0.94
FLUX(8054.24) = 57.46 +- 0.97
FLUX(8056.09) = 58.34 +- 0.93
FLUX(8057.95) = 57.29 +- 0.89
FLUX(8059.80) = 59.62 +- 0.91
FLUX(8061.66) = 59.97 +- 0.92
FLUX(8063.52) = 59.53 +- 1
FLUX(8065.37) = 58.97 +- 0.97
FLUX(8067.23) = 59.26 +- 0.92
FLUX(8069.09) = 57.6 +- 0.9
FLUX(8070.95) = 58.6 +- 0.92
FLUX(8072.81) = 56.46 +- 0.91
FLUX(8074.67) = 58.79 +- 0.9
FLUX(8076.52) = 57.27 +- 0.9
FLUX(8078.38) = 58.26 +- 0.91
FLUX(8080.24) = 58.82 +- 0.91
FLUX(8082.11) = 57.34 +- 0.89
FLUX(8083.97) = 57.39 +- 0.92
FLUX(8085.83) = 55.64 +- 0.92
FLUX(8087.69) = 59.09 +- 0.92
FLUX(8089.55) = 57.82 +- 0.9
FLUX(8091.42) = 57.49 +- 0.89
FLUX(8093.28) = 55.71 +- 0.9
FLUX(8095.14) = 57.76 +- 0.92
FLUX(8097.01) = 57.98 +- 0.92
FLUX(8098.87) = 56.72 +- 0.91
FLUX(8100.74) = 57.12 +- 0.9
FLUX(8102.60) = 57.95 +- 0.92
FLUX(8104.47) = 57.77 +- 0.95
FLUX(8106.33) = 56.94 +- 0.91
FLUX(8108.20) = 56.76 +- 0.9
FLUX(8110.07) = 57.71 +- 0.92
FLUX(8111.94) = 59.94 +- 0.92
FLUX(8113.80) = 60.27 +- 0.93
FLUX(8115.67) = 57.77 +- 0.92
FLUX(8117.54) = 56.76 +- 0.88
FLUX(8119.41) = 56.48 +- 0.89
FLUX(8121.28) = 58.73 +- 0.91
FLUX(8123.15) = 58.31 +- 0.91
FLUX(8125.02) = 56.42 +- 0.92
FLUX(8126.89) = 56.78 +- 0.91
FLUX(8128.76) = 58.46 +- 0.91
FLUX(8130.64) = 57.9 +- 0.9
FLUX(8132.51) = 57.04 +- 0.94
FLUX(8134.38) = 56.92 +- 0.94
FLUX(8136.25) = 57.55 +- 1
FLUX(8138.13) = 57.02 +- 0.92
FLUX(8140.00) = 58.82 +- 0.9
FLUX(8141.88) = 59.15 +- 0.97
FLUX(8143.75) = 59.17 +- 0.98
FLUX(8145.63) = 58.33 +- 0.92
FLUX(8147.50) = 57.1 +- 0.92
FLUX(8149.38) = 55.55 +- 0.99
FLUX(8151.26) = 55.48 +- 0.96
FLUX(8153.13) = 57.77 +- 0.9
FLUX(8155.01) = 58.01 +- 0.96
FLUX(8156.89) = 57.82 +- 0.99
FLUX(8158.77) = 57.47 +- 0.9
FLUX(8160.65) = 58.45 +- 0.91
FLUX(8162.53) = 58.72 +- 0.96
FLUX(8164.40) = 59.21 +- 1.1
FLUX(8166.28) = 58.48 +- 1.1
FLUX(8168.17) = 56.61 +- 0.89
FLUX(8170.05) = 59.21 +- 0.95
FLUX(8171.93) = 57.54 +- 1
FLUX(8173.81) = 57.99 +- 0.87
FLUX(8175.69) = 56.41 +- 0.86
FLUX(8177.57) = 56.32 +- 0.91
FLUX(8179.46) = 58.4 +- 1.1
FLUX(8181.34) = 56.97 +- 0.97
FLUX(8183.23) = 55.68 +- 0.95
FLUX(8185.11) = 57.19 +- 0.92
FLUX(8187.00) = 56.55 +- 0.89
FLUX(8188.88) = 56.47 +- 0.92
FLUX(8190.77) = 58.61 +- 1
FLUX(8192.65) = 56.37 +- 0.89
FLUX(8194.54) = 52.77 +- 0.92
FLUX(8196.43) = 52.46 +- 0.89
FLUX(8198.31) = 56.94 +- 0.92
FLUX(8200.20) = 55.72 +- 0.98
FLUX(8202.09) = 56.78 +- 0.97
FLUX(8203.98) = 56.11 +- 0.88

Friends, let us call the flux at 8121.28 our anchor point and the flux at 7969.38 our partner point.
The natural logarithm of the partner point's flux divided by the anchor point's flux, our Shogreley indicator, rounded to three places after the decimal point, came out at 0.012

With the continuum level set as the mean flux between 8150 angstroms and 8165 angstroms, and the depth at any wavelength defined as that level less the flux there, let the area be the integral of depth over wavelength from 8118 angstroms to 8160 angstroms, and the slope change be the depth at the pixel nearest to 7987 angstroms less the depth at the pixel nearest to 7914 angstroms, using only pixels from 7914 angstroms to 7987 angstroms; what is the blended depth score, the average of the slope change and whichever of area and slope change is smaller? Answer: 2.4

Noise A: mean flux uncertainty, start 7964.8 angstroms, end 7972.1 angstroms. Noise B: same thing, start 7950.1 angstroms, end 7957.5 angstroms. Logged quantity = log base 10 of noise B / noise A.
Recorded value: -0.050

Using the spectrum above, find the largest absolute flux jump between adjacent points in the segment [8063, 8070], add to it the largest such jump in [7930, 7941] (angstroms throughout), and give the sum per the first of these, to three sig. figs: 3.76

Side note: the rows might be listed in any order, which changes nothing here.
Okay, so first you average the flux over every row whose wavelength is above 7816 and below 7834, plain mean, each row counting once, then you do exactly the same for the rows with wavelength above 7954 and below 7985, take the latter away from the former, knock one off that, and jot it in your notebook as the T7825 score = 0.7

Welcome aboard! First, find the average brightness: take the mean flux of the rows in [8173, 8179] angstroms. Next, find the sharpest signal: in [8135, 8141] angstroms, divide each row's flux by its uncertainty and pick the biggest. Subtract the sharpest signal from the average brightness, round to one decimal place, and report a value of -8.4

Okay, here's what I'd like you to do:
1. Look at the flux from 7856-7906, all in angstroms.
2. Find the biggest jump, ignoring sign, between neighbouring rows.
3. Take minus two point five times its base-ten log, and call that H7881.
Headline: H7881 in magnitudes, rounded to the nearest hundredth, -1.29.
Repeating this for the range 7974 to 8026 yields -1.17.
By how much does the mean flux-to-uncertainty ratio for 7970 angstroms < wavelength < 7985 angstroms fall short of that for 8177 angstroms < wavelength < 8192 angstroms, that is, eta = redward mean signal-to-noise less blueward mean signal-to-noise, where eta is -1.1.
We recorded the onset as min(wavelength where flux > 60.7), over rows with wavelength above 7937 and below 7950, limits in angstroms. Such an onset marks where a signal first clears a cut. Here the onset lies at 7940.07 angstroms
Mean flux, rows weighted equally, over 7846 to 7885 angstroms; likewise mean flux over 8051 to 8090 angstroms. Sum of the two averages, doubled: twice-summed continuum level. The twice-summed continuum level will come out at 239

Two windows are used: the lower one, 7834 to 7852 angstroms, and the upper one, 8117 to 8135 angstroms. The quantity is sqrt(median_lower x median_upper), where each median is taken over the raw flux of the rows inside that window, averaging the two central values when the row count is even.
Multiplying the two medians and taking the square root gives 59.1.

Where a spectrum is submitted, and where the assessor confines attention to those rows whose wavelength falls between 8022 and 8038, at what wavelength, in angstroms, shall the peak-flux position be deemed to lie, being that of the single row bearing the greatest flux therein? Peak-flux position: 8022.77 angstroms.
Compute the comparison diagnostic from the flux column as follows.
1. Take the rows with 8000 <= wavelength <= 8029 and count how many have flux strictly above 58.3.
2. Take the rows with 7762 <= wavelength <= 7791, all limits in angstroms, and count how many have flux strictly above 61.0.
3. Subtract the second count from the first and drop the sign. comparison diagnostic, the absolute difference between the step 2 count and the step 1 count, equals 3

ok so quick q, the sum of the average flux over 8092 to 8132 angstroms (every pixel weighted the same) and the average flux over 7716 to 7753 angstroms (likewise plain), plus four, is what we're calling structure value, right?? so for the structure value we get 125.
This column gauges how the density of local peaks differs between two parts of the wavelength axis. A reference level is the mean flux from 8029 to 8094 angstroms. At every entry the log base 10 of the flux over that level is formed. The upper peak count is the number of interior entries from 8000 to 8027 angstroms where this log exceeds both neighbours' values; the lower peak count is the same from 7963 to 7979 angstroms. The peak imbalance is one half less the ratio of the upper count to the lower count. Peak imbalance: -1.2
